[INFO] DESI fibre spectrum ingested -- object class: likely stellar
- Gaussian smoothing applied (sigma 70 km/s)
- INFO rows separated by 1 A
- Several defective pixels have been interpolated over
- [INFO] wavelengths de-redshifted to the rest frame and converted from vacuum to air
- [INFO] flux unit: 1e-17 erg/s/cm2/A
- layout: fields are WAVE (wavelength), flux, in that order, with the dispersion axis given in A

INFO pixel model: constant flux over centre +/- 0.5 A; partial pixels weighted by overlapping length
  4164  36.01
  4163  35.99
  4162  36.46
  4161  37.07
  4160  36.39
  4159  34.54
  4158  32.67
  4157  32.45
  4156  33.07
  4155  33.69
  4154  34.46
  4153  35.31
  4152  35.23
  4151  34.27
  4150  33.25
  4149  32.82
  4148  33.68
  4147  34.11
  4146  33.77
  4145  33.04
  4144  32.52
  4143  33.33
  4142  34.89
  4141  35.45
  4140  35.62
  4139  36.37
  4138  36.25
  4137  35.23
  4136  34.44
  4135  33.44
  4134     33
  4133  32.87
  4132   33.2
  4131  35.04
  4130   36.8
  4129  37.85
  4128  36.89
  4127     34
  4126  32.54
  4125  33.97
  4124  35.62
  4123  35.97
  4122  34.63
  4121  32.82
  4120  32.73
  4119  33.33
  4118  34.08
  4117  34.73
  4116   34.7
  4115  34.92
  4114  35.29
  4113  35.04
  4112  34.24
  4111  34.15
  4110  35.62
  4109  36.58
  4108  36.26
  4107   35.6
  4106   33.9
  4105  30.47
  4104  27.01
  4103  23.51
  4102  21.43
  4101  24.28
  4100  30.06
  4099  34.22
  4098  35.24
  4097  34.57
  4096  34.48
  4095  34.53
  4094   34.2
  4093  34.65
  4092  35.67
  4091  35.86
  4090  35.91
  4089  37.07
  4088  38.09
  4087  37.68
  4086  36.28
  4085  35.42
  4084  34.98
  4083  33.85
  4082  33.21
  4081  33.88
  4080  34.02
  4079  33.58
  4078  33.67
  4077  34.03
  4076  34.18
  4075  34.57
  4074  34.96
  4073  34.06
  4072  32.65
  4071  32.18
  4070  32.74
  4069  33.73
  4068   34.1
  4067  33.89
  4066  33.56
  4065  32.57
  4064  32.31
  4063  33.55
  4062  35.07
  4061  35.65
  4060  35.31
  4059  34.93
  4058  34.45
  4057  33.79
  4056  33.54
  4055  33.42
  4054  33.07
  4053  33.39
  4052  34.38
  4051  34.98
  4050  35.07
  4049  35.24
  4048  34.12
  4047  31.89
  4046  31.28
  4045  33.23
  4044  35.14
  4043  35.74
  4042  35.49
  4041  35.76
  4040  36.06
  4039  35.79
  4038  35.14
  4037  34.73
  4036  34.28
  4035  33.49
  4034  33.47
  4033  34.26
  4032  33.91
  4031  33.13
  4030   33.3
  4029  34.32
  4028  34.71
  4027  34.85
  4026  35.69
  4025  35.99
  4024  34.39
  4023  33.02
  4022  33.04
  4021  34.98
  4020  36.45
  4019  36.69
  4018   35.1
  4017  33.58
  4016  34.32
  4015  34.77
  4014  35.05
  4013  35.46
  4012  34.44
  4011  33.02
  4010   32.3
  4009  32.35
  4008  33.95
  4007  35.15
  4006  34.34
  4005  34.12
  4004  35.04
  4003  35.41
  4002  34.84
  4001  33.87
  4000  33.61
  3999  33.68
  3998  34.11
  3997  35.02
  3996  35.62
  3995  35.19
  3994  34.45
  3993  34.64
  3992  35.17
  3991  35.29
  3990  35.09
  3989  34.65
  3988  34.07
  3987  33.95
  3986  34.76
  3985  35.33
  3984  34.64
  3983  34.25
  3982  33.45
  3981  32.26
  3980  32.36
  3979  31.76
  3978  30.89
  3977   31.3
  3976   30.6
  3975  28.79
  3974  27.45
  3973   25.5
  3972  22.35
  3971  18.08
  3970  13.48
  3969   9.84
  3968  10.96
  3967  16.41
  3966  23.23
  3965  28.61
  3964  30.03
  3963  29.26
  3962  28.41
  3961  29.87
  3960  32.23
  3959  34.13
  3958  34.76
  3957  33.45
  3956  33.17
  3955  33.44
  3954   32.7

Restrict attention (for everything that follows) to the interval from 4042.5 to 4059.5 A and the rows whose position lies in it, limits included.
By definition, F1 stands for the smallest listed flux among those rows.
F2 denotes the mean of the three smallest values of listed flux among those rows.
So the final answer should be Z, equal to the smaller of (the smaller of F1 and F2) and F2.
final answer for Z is 31.3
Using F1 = 31.28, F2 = 32.1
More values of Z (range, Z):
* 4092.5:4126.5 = 21.4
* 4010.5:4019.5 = 33.0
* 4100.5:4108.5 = 21.4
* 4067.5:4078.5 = 32.2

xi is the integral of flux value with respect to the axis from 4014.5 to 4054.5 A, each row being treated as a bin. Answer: 1378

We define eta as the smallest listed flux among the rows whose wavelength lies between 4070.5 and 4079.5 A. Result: 32.18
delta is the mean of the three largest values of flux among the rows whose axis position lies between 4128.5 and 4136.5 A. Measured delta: 36.6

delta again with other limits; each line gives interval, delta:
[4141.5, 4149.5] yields 34.3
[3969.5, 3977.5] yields 30.2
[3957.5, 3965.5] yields 33.7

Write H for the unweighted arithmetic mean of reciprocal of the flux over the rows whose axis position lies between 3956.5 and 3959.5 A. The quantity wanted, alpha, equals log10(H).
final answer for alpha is -1.53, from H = 0.0293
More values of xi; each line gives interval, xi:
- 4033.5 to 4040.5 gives 243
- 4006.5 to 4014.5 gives 272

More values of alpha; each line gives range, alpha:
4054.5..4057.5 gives -1.53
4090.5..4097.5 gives -1.54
